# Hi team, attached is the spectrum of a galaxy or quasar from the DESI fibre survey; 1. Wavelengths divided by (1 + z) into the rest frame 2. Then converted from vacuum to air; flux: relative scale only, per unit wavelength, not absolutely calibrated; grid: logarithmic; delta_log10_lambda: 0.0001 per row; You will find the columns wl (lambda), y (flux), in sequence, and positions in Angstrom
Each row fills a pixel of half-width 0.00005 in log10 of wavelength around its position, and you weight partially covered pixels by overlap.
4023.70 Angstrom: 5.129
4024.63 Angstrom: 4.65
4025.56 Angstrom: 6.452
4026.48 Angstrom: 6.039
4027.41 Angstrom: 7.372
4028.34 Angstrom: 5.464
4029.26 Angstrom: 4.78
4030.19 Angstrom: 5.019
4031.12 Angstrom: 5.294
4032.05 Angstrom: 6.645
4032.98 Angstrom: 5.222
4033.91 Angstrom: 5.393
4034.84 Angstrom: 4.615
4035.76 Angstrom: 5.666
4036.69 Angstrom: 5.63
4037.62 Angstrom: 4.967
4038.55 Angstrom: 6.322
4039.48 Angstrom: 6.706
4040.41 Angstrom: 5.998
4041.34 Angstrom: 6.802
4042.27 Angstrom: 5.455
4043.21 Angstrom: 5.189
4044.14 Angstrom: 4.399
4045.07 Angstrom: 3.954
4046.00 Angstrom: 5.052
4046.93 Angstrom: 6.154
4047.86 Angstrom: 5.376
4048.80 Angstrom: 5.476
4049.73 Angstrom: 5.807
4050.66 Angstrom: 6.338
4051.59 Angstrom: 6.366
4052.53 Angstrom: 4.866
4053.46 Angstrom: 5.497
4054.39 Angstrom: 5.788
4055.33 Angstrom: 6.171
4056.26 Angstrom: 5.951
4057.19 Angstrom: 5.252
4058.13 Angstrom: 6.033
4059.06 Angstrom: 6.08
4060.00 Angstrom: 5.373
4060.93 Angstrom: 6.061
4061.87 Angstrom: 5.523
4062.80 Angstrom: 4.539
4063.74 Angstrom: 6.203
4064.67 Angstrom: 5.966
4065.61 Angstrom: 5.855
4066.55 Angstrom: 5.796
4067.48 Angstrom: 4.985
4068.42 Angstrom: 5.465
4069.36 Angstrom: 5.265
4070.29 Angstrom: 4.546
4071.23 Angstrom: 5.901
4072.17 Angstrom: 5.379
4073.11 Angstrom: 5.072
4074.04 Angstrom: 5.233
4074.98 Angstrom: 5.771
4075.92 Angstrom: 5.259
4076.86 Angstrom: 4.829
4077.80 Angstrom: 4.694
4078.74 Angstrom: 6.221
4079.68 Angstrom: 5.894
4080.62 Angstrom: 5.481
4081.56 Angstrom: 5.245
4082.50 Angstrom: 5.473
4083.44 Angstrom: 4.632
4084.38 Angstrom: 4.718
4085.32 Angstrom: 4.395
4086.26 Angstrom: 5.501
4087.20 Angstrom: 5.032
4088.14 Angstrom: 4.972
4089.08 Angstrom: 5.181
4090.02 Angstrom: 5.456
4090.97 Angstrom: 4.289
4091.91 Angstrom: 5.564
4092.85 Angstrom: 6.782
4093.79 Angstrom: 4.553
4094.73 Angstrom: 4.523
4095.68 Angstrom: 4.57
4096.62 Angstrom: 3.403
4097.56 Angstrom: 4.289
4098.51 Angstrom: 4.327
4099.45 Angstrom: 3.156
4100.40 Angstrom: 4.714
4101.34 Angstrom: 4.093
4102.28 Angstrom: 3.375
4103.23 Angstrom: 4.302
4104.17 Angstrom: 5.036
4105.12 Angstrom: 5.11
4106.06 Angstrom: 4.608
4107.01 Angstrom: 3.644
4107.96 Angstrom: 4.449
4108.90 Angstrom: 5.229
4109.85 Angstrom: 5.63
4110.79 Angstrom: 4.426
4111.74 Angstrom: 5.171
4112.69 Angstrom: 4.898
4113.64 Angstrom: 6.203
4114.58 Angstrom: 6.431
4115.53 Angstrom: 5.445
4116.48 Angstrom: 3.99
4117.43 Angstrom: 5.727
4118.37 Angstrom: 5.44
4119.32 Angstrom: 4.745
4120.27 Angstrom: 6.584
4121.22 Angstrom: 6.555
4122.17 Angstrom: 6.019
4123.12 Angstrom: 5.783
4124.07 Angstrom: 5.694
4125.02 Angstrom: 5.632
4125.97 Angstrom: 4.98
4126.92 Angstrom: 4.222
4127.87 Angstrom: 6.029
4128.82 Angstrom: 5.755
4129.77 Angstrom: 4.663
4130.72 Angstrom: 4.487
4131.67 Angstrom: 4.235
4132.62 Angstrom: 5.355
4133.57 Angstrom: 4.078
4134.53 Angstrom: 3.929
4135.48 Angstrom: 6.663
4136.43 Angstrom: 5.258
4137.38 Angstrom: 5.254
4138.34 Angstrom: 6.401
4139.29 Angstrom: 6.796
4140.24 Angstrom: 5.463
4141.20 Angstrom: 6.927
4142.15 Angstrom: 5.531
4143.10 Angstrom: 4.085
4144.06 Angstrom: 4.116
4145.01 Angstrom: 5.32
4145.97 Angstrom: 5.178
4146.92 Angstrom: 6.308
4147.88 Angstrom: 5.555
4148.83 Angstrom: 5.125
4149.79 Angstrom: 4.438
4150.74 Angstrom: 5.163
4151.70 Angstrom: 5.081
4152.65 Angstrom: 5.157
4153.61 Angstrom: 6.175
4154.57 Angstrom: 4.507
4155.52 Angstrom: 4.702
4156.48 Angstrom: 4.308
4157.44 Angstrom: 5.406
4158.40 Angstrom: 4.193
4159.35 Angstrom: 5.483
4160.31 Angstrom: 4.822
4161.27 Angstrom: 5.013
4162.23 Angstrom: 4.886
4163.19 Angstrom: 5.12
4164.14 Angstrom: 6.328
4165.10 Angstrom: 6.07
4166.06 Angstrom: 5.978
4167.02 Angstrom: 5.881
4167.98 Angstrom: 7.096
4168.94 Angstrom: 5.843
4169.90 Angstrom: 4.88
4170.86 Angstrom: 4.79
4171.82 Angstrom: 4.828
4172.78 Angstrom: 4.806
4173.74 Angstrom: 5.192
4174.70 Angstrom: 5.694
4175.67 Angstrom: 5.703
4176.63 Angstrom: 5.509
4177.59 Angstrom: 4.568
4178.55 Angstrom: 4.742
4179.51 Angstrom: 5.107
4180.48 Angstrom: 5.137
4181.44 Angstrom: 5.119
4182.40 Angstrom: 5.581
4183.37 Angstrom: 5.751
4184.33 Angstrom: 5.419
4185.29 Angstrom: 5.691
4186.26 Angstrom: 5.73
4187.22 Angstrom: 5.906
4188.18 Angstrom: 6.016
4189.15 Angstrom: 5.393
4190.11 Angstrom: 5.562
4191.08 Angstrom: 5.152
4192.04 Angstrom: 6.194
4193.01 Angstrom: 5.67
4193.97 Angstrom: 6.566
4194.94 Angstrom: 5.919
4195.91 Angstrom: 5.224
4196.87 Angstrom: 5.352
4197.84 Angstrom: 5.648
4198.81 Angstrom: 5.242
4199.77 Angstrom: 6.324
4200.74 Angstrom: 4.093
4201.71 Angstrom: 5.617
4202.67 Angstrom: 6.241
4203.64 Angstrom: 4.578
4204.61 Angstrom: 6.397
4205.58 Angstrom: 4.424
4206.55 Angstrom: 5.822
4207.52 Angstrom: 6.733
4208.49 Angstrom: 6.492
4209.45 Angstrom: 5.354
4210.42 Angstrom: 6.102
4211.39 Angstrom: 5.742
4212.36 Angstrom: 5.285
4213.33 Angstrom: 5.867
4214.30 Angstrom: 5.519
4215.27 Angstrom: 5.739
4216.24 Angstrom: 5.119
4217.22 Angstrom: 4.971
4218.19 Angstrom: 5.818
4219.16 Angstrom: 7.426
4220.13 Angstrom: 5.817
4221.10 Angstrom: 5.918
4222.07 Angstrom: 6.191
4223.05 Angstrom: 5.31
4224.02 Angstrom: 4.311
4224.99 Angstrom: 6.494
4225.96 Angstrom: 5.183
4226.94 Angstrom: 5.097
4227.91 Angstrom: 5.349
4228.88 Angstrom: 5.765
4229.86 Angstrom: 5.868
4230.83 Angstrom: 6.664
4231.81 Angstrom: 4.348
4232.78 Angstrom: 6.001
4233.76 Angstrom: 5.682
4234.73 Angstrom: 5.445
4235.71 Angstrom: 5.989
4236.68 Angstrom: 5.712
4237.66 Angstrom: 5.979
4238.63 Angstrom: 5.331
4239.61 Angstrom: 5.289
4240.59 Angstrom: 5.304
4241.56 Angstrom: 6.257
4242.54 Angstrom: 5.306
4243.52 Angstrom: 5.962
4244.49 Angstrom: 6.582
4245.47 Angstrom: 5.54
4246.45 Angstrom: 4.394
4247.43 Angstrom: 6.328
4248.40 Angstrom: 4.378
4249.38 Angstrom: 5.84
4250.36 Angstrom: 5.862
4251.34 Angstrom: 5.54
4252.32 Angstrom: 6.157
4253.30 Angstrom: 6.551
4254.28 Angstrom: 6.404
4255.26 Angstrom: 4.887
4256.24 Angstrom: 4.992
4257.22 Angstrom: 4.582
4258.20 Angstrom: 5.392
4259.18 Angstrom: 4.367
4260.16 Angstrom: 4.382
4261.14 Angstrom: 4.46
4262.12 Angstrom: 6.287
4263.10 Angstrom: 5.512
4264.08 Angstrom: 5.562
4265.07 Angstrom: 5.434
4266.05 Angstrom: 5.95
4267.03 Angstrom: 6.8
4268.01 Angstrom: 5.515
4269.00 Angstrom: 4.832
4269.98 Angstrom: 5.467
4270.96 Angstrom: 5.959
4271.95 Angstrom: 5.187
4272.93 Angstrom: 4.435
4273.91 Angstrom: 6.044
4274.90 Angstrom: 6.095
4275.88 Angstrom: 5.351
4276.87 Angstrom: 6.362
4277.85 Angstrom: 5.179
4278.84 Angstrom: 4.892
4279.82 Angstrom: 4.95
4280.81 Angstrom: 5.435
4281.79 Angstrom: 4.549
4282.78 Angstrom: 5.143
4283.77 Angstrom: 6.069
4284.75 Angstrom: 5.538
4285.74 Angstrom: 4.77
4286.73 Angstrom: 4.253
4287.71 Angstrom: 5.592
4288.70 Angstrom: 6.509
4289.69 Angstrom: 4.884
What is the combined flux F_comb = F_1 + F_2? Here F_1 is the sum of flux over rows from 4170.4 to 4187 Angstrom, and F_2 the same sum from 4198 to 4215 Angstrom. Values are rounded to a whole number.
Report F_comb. 185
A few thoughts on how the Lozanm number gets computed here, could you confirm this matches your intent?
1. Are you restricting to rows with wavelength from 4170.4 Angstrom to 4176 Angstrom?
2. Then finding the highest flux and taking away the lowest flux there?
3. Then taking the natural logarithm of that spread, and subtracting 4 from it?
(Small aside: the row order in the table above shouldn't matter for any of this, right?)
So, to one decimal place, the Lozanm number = -4.1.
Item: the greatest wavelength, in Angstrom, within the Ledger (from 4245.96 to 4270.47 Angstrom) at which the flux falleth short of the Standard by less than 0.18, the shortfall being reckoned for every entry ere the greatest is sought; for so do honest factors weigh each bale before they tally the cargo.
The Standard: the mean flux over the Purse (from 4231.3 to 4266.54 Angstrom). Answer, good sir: 4269.98 Angstrom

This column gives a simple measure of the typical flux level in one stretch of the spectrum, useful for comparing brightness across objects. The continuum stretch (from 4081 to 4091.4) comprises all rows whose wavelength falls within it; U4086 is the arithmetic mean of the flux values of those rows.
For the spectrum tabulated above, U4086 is 5.0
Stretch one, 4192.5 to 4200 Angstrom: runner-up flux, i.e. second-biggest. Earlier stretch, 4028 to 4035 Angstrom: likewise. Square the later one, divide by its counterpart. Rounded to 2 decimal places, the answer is 7.32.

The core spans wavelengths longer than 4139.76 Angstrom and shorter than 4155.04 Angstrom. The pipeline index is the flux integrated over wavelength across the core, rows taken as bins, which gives 80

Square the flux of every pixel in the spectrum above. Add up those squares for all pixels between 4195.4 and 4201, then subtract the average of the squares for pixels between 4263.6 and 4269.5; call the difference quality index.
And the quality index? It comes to 139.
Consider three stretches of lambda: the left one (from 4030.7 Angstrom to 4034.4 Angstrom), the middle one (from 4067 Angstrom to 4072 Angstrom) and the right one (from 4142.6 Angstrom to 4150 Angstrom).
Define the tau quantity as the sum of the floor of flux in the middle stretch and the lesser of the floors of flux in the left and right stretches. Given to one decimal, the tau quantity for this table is 8.6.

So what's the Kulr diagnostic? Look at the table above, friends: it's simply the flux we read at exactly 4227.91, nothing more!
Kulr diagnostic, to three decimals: 5.349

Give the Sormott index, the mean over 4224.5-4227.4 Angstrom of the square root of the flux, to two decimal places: 2.36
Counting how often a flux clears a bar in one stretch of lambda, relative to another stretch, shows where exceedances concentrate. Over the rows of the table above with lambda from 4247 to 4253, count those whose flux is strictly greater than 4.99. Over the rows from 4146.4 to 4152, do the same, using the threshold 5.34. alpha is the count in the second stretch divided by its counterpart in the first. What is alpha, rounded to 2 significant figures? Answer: 0.40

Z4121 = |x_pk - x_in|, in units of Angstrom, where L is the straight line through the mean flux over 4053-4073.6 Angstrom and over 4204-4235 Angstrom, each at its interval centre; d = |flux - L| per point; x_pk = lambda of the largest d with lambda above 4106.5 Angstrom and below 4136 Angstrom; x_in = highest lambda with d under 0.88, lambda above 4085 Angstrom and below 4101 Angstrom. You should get 15.1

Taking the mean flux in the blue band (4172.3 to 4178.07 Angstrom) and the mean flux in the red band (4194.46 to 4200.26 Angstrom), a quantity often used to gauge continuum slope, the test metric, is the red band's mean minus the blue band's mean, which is 0.37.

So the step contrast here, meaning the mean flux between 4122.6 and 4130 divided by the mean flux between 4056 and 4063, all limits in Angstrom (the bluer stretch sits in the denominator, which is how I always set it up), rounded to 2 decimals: 0.95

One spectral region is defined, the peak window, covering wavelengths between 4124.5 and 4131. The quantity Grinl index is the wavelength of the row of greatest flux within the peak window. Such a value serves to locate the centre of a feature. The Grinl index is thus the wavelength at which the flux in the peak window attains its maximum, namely 4127.87 Angstrom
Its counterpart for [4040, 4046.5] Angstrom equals 4041.34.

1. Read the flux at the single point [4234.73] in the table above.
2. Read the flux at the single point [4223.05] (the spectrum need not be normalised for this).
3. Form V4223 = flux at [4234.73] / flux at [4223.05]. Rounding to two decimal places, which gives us 1.03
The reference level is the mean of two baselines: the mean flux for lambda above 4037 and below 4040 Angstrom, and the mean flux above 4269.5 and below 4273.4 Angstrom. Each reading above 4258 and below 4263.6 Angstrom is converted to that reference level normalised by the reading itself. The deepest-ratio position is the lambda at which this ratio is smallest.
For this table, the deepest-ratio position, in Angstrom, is 4262.12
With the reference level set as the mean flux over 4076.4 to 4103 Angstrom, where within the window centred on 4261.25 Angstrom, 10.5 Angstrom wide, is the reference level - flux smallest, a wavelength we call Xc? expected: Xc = 4262.12 Angstrom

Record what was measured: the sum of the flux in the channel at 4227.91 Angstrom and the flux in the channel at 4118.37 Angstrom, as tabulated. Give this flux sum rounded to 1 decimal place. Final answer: 10.8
